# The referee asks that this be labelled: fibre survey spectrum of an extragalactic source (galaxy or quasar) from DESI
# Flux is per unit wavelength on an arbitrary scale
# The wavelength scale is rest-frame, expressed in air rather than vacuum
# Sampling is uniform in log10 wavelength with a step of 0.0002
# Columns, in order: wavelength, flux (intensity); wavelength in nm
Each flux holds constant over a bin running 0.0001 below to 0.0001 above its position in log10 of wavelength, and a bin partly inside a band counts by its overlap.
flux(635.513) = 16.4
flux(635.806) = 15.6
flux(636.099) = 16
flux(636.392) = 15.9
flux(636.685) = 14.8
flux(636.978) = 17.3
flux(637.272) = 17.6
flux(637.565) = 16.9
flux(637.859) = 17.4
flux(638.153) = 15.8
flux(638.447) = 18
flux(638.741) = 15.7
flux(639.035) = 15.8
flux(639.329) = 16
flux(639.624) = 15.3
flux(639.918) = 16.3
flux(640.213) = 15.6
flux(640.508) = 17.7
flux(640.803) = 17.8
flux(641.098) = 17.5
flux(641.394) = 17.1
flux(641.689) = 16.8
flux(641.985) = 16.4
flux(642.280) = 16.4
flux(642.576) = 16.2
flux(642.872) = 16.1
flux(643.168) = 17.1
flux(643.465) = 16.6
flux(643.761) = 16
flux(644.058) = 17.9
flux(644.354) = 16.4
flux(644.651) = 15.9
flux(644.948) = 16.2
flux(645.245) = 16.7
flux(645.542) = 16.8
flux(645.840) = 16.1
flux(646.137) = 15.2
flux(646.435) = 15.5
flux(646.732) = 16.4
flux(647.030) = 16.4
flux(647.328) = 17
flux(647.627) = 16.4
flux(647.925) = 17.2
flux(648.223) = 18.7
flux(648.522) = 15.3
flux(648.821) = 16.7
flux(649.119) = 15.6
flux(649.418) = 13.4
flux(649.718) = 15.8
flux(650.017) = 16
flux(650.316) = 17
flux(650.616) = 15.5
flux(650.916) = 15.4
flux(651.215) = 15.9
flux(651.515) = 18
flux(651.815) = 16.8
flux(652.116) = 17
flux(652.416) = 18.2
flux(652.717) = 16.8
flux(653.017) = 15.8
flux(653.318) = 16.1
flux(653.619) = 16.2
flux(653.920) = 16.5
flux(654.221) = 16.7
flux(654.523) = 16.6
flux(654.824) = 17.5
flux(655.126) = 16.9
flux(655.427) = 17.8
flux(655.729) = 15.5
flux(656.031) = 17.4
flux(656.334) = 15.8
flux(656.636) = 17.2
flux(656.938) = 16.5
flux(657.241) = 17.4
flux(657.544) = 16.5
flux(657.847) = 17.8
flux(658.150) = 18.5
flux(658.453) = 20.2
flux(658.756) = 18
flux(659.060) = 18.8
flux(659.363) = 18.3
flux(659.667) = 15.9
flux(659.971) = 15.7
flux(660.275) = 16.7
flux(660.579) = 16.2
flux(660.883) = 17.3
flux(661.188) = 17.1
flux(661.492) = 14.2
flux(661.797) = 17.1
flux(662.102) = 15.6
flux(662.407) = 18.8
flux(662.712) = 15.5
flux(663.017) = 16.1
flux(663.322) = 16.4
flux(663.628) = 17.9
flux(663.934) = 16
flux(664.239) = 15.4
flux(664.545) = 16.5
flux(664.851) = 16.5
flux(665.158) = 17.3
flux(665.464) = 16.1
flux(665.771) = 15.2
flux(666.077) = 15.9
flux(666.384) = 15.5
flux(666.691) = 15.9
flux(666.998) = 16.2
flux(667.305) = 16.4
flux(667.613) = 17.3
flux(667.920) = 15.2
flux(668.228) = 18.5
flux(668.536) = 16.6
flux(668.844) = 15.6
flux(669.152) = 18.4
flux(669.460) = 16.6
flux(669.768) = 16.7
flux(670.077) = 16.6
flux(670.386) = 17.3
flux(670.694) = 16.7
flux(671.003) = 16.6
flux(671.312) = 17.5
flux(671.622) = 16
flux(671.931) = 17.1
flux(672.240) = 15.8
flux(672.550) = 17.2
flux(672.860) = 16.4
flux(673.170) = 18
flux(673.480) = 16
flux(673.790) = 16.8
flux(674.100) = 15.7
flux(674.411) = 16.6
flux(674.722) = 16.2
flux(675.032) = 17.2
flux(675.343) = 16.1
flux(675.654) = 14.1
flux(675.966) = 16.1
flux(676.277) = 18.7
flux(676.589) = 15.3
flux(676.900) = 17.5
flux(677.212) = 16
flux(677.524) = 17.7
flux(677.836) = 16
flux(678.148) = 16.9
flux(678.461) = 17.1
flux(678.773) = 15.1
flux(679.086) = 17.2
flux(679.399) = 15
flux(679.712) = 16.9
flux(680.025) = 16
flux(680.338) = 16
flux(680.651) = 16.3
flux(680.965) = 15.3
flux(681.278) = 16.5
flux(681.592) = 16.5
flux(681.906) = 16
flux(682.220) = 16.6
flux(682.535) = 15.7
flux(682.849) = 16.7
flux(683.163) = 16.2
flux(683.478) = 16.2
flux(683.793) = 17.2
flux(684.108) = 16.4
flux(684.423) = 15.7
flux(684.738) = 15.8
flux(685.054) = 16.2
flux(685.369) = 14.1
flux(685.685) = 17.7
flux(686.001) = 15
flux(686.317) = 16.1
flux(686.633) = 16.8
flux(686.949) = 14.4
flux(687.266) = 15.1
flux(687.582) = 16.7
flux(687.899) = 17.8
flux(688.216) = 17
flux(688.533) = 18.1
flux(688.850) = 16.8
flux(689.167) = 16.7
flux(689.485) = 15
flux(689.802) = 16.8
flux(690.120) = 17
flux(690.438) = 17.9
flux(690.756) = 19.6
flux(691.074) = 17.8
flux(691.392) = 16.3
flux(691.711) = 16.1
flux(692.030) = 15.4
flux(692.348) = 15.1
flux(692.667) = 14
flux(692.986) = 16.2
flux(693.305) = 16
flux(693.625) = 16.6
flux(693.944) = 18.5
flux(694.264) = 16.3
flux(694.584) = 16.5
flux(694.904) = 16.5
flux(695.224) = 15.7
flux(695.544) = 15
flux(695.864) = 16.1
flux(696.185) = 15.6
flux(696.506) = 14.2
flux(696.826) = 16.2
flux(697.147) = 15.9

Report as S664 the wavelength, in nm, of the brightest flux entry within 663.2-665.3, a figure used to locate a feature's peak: 663.628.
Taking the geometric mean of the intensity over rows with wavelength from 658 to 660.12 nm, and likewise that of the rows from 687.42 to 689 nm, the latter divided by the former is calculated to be 0.97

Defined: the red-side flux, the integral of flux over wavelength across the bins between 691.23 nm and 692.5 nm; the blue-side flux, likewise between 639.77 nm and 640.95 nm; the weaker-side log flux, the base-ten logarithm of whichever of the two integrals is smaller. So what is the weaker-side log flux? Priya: 1.30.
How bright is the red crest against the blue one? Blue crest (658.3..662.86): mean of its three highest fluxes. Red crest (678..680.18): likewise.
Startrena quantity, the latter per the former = 0.89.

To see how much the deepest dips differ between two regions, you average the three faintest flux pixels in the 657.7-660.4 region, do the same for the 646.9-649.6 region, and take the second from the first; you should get 1.3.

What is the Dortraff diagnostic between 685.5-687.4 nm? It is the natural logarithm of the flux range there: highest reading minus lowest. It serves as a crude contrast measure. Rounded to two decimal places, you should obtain 1.19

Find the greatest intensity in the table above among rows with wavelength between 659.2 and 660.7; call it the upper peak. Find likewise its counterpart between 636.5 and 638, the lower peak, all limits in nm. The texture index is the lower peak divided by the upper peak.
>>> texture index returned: 0.96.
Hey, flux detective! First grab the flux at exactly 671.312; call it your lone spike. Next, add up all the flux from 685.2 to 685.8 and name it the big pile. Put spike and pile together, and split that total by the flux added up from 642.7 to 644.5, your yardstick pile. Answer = 0.5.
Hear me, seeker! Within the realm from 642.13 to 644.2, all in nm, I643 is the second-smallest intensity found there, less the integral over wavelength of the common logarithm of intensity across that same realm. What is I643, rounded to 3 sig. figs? 13.6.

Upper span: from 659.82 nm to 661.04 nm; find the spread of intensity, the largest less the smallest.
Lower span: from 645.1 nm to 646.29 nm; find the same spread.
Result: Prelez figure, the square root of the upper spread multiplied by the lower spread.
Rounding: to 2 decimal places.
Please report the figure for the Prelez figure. 1.60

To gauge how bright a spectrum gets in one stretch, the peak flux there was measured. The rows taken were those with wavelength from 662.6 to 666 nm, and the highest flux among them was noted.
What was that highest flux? 17.9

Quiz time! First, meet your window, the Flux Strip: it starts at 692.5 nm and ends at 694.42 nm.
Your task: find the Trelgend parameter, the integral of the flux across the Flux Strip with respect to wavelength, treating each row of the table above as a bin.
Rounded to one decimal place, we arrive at 31.2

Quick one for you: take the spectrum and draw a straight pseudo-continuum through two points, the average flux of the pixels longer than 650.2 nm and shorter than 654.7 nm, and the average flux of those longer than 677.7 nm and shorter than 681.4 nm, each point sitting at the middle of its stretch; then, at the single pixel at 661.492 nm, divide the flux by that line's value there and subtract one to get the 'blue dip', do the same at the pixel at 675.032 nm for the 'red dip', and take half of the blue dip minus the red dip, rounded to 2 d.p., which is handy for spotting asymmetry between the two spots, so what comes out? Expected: -0.10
